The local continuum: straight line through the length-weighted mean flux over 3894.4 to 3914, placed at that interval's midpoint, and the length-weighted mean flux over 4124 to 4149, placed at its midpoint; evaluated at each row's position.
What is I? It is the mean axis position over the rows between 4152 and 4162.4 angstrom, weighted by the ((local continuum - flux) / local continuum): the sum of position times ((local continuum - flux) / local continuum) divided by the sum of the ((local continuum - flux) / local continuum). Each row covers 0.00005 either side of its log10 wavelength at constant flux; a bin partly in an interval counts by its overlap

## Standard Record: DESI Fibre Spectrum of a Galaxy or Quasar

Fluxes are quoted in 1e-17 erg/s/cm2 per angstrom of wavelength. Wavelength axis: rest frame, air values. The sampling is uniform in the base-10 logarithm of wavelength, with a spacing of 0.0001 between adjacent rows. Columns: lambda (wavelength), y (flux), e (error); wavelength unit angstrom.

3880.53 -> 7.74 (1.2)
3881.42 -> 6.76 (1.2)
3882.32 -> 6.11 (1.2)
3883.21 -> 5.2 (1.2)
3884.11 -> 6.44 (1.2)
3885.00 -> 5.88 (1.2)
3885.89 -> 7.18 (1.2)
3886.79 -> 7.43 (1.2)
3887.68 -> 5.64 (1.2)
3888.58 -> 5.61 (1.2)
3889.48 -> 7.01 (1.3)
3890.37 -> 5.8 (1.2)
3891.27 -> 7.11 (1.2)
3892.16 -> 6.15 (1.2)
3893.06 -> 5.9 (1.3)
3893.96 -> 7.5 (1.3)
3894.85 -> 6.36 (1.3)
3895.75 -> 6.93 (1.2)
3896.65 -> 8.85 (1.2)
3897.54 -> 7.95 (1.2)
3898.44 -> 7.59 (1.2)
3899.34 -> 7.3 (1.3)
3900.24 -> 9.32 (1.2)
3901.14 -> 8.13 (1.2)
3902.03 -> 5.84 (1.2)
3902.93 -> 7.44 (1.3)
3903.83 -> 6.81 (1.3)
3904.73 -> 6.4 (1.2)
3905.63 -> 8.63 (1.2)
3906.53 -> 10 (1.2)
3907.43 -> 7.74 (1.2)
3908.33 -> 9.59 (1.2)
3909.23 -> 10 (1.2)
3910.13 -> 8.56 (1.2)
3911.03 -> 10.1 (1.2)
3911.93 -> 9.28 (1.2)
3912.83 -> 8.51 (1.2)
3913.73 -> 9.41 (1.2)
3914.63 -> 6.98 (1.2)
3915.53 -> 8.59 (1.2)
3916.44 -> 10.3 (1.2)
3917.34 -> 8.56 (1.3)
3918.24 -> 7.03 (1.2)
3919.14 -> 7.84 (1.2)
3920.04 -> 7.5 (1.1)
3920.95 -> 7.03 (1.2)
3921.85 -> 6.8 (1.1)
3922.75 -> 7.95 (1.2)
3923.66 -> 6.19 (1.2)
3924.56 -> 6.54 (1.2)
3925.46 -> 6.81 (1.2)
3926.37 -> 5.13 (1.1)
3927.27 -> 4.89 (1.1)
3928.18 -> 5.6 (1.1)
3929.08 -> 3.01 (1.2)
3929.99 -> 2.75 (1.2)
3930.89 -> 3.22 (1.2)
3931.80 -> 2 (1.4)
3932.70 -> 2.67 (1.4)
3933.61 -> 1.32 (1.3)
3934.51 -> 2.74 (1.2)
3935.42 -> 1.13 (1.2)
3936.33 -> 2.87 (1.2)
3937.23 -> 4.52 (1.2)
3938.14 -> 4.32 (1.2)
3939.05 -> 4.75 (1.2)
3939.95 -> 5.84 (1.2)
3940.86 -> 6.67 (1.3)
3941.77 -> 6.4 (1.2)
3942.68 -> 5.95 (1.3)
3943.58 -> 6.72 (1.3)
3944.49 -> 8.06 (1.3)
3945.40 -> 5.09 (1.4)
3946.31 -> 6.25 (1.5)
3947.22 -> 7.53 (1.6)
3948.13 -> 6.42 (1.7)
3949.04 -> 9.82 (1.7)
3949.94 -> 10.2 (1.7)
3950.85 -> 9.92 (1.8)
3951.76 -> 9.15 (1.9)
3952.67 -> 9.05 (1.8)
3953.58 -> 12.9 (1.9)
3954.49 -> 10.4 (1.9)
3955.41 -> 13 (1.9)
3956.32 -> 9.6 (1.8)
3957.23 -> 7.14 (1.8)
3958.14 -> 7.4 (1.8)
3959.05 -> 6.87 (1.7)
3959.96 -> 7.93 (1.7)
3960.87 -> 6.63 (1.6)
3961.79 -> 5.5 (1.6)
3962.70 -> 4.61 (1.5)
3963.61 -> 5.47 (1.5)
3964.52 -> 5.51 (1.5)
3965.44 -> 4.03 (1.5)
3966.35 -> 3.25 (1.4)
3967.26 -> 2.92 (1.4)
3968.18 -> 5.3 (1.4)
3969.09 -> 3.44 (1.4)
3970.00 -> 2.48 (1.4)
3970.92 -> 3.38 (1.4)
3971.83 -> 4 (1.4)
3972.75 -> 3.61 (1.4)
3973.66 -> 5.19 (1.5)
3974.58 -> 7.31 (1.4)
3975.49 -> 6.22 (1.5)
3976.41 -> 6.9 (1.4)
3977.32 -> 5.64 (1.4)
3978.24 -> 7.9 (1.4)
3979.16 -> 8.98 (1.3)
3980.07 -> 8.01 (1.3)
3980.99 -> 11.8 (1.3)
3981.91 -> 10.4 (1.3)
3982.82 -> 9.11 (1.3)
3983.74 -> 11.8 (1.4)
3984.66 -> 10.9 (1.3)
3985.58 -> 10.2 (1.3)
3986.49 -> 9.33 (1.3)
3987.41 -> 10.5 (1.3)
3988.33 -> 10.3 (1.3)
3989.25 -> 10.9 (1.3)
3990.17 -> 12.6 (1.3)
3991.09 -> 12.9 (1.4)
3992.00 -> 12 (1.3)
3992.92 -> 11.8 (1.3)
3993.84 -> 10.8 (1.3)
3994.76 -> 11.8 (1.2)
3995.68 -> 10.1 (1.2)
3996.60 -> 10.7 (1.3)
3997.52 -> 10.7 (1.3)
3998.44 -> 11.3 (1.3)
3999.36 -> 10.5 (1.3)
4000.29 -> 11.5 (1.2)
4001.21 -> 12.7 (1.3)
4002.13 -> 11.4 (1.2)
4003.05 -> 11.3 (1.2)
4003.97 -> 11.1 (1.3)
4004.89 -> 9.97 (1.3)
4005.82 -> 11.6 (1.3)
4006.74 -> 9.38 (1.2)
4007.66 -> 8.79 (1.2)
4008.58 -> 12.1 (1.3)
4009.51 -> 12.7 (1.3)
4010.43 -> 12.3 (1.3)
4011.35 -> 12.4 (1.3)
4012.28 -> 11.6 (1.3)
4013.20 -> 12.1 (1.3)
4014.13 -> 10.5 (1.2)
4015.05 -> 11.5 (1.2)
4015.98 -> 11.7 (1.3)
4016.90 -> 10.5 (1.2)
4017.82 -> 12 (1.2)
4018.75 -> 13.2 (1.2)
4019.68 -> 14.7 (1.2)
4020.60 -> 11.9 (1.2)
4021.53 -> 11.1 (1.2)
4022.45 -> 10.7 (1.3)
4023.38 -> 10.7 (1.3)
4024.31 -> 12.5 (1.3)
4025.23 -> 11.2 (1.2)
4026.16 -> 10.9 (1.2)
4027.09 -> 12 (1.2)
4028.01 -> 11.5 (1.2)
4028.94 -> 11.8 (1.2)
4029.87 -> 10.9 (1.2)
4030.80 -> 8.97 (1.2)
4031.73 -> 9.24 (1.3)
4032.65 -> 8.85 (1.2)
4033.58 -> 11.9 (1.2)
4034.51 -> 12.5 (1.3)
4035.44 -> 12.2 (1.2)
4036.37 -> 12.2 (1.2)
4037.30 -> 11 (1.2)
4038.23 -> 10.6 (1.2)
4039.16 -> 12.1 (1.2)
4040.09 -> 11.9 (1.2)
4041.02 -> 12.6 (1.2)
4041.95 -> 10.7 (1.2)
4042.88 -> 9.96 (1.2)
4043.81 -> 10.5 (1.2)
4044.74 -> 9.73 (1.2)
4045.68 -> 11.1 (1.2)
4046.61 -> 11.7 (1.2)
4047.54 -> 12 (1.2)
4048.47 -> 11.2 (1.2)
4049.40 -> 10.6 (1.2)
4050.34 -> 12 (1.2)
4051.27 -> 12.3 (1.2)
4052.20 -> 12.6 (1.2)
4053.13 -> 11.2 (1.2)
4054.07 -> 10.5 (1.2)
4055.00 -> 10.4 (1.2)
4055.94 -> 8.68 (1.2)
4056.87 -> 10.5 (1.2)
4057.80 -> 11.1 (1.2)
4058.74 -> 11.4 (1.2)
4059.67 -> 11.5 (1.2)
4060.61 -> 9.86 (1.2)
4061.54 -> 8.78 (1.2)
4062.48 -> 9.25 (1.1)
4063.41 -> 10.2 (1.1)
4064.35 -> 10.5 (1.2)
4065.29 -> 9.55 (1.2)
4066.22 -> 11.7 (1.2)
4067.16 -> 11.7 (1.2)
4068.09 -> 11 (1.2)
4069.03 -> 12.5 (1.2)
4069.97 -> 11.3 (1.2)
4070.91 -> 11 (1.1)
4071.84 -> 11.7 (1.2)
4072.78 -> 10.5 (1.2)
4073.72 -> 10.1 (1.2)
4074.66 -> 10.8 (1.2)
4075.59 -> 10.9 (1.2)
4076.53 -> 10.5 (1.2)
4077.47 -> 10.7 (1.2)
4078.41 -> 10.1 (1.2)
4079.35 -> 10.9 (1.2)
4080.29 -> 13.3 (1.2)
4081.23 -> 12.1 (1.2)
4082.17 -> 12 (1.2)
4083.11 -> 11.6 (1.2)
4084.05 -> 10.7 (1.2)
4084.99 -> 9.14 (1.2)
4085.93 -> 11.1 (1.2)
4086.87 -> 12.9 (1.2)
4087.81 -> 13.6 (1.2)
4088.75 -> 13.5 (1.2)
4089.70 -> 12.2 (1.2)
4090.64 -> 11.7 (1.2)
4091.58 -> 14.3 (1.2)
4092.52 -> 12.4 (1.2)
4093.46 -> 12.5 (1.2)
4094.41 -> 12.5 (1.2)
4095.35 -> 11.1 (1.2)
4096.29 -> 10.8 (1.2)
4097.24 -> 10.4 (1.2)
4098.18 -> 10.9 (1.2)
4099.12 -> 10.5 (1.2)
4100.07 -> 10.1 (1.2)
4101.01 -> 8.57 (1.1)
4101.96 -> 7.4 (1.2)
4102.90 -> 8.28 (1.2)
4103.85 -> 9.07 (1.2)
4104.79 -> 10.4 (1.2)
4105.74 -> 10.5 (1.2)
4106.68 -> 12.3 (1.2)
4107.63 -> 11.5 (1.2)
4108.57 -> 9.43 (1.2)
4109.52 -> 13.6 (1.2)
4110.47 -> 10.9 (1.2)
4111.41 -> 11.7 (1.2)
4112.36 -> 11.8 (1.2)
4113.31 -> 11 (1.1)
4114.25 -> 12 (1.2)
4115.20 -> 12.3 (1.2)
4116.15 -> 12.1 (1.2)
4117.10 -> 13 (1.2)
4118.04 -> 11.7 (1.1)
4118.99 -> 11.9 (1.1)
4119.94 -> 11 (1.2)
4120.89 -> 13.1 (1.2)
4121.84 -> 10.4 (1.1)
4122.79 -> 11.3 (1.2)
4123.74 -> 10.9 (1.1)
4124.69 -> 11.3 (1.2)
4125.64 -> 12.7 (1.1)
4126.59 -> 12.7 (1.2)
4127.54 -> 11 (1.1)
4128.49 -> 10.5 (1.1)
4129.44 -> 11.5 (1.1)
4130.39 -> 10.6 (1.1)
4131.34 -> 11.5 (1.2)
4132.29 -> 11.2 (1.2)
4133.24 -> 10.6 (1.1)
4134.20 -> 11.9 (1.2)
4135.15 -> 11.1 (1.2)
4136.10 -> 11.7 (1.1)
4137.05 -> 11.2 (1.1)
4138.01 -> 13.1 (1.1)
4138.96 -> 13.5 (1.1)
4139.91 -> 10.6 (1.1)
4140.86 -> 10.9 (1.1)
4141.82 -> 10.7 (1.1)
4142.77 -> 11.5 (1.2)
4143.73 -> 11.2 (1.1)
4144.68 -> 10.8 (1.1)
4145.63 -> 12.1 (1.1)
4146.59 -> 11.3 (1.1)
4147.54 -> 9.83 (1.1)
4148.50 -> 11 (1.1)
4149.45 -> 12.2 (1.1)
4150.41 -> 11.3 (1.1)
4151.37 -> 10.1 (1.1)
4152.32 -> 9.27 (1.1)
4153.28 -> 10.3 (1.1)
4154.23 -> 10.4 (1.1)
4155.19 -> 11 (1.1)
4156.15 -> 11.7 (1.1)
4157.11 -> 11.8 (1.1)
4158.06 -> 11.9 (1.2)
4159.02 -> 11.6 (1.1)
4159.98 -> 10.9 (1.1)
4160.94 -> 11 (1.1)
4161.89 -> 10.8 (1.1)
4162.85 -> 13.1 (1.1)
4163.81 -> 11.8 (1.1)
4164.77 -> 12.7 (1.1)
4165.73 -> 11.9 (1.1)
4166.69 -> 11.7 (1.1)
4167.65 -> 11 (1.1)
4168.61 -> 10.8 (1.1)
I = 4155.6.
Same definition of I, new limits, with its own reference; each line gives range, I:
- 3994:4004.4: 3999.7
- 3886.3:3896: 3891.1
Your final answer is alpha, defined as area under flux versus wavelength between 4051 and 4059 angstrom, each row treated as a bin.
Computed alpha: 87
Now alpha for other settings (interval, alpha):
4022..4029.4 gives 84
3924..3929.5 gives 30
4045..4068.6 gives 256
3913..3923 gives 80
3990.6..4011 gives 230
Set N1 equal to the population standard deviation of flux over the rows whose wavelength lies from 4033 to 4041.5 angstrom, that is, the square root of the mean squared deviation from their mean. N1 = 0.6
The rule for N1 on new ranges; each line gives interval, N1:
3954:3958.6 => 2.1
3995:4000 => 0.4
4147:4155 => 0.9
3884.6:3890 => 0.8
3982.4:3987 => 1.0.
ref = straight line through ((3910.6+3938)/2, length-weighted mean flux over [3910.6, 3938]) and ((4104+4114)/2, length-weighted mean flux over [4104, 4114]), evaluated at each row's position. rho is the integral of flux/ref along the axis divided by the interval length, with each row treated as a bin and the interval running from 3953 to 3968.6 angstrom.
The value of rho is 1.01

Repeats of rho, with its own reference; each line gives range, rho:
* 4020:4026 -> 1.30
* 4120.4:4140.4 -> 0.97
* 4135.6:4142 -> 0.97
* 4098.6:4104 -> 0.81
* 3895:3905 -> 1.45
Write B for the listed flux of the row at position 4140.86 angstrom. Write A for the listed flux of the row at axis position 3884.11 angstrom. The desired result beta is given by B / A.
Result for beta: 1.7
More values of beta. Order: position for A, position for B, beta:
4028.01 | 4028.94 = 1.0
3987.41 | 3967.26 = 0.3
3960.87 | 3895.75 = 1.0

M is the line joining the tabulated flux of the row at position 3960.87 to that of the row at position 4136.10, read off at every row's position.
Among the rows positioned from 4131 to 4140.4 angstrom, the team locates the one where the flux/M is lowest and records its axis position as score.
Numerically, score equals 4139.91 angstrom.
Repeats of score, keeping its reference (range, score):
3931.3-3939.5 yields 3935.42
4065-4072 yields 4065.29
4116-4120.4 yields 4119.94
